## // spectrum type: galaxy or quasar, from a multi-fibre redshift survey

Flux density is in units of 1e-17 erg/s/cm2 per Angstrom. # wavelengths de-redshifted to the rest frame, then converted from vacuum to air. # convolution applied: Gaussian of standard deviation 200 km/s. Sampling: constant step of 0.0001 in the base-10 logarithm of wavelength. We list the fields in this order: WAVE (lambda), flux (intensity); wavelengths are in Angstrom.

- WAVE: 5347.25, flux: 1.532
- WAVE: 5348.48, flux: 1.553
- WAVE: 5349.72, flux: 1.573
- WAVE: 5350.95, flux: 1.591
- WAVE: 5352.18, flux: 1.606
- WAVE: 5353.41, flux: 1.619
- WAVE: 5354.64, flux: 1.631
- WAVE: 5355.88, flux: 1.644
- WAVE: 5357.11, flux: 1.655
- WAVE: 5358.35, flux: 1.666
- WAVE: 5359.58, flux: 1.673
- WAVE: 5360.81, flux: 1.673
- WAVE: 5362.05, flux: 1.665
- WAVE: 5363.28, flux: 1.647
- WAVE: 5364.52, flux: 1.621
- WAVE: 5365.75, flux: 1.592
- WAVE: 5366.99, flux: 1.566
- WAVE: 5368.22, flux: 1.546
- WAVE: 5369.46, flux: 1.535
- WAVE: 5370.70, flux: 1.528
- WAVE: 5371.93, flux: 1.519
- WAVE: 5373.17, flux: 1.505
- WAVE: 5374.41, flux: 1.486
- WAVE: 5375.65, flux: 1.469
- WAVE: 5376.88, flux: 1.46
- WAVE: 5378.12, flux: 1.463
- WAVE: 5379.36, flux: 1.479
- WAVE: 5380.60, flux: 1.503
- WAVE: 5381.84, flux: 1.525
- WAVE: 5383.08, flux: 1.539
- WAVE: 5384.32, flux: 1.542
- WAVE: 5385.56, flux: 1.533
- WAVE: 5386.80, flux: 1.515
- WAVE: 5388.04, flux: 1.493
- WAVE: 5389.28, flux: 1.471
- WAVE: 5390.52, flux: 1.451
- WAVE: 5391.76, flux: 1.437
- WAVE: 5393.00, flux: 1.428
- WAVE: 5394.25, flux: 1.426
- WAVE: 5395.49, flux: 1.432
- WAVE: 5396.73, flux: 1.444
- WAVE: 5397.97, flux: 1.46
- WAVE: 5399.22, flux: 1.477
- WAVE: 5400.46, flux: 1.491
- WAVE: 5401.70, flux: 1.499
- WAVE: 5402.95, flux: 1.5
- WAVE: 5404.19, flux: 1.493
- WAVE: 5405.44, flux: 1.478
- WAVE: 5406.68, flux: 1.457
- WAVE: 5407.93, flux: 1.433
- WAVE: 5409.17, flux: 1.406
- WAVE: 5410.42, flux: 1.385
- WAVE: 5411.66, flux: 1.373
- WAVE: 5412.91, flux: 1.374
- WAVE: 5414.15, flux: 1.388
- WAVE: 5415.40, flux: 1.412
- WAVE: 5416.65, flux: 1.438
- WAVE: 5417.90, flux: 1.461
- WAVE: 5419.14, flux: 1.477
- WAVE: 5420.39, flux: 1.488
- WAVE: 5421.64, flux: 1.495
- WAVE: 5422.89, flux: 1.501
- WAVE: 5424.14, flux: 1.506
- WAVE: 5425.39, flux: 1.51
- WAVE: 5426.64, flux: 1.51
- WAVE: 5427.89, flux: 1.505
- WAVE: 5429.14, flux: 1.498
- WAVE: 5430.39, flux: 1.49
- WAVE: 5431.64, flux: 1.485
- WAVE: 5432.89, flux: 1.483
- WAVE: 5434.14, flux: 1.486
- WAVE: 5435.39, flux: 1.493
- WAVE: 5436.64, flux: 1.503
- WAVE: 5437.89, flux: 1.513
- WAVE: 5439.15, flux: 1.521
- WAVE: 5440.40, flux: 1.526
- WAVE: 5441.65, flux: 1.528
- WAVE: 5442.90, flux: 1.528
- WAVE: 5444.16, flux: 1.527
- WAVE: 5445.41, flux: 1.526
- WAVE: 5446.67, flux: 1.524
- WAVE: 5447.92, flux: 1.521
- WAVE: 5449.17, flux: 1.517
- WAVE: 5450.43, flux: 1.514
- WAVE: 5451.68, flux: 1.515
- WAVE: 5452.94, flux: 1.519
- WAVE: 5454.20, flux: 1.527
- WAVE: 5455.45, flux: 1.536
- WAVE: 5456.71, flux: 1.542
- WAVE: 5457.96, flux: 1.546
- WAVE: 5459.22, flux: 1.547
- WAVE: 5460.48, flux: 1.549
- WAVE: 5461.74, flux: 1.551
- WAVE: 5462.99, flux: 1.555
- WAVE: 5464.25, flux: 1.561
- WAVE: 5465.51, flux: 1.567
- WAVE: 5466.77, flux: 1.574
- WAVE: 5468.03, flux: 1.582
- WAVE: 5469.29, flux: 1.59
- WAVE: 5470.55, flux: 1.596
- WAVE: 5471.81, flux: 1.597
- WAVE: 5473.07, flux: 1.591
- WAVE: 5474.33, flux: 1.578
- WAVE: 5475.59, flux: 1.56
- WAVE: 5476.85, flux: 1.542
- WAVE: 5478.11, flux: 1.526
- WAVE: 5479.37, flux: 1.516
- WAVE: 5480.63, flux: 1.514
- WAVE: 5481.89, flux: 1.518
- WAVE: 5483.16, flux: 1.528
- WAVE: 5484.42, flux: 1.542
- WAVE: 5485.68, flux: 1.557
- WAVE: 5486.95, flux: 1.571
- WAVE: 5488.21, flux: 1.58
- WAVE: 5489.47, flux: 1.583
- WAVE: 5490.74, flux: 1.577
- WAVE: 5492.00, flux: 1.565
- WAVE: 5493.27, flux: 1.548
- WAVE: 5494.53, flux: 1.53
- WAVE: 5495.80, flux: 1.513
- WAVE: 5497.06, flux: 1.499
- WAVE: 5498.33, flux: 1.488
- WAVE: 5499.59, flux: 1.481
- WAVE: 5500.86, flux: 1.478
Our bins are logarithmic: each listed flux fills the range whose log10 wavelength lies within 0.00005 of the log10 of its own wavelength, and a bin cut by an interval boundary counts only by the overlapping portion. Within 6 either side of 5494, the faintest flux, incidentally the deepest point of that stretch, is 1.481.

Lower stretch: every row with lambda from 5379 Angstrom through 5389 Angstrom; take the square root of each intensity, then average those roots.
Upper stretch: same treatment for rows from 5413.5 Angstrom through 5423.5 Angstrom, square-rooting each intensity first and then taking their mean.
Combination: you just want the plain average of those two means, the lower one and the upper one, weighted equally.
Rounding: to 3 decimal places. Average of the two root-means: 1.219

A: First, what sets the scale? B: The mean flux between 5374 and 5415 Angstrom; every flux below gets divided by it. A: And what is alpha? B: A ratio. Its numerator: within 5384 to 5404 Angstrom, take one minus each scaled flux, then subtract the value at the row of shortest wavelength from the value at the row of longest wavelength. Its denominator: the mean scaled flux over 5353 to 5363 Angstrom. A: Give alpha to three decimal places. 0.025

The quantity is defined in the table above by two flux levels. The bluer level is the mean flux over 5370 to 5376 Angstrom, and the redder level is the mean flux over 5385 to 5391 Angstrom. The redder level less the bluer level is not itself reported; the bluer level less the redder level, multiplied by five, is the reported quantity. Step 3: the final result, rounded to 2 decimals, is 0.04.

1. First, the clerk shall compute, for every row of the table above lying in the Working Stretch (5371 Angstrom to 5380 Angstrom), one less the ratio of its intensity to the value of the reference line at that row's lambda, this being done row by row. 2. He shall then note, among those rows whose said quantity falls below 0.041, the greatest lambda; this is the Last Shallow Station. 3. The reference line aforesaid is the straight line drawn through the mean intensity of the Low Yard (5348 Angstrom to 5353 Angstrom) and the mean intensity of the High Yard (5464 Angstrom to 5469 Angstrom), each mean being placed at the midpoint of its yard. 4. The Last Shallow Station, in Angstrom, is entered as 5371.93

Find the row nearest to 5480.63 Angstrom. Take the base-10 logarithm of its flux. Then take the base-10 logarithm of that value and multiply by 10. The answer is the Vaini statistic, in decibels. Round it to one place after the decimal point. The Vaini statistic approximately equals -7.4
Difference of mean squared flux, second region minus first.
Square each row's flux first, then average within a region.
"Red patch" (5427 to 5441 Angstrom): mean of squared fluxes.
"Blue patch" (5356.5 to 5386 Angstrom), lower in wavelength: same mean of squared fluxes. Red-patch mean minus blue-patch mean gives -0.2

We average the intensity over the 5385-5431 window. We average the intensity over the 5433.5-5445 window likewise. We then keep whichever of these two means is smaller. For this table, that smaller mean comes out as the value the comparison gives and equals 1.46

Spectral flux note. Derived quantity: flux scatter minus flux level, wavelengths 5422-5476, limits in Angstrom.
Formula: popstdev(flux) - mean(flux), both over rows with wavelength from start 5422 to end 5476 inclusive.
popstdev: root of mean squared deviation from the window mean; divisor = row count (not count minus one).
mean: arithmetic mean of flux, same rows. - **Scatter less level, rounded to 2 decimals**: -1.50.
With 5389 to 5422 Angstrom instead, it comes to -1.41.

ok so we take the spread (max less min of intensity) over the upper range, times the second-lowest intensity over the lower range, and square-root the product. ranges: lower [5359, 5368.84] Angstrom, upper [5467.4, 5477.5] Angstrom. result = 0.29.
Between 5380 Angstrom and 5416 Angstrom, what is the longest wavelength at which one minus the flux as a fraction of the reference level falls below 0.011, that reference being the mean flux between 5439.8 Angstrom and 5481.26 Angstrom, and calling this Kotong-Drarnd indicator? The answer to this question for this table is 5385.56 Angstrom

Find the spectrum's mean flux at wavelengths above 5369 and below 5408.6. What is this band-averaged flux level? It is 1.48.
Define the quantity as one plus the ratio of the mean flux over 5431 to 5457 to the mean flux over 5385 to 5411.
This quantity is 2.04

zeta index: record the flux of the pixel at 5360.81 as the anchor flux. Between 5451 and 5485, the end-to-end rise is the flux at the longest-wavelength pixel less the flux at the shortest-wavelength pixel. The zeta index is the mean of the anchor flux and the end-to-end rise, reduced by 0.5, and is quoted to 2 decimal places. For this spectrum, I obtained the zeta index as 0.35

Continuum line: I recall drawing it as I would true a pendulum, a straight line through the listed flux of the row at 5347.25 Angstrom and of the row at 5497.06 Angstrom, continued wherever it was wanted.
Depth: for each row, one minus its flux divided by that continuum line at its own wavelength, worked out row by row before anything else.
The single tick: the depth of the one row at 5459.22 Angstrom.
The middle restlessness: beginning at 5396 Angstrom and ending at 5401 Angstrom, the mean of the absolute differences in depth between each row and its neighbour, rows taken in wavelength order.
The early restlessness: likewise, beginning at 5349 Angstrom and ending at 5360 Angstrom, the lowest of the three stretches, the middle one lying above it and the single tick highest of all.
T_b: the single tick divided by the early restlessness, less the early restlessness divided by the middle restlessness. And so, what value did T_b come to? -3.9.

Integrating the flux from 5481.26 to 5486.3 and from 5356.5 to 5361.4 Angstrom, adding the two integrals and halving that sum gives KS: 8.0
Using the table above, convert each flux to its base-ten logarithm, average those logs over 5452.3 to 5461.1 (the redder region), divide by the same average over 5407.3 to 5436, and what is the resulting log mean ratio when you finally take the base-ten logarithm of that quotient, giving 0.056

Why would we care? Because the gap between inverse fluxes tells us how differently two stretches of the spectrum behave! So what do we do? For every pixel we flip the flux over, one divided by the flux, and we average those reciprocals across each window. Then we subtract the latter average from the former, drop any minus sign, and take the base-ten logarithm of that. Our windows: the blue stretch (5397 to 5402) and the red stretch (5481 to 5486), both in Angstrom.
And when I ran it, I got -1.6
